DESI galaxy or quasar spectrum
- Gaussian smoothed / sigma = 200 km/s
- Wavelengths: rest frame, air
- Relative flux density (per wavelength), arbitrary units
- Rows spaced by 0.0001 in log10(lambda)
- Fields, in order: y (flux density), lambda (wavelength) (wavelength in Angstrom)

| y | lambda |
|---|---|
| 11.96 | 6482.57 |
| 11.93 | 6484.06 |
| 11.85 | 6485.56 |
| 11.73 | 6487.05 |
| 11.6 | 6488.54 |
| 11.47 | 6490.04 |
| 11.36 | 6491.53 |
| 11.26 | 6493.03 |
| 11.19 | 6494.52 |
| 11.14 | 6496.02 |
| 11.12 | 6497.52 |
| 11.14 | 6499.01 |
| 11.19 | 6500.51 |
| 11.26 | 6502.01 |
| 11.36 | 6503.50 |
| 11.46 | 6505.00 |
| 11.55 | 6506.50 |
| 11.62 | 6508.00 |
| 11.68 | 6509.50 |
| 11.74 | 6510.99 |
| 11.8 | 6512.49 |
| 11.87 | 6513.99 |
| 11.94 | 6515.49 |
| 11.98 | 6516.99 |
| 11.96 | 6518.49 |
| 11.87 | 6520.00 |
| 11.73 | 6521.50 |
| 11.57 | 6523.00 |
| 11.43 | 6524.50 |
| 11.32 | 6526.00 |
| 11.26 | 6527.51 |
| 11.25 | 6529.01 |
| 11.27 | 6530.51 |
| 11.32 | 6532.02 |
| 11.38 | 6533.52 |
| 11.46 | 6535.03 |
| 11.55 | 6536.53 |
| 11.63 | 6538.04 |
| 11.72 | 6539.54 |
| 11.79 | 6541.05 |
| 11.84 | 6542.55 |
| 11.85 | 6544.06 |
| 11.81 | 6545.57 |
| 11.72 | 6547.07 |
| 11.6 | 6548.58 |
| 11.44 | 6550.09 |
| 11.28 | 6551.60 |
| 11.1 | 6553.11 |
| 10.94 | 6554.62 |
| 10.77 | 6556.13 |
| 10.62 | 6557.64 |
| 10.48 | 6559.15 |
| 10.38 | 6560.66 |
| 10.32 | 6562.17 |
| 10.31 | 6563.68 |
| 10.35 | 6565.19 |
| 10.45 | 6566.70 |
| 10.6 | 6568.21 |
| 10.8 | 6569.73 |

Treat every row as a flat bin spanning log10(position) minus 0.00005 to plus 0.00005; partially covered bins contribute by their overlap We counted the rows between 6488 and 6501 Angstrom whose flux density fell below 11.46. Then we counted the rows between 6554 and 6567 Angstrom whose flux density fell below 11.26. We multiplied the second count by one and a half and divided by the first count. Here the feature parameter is 1.9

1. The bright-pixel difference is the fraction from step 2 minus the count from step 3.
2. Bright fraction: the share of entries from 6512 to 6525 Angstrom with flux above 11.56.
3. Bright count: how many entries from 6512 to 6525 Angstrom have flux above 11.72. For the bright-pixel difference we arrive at -6.1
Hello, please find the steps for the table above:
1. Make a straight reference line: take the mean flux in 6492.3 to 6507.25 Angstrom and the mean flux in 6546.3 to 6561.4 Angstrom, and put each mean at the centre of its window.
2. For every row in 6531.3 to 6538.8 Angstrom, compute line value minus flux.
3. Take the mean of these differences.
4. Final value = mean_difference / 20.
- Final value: -0.0177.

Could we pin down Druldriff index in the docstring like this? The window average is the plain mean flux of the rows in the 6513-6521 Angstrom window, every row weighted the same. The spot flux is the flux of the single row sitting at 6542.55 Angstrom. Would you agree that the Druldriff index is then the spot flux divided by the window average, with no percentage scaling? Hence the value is 0.99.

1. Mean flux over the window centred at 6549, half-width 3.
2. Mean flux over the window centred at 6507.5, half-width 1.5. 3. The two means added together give 23.1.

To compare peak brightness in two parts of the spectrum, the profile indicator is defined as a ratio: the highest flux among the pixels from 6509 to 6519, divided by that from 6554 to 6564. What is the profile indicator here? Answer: 1.10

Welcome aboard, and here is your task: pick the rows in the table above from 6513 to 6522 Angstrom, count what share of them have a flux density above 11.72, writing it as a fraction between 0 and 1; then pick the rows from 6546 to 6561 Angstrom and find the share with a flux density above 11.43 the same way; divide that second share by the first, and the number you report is 0.30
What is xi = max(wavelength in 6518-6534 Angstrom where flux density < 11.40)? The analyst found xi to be 6533.52 Angstrom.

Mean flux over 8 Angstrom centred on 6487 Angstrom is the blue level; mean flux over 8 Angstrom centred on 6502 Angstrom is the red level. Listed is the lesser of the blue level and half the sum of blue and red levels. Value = 11.50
